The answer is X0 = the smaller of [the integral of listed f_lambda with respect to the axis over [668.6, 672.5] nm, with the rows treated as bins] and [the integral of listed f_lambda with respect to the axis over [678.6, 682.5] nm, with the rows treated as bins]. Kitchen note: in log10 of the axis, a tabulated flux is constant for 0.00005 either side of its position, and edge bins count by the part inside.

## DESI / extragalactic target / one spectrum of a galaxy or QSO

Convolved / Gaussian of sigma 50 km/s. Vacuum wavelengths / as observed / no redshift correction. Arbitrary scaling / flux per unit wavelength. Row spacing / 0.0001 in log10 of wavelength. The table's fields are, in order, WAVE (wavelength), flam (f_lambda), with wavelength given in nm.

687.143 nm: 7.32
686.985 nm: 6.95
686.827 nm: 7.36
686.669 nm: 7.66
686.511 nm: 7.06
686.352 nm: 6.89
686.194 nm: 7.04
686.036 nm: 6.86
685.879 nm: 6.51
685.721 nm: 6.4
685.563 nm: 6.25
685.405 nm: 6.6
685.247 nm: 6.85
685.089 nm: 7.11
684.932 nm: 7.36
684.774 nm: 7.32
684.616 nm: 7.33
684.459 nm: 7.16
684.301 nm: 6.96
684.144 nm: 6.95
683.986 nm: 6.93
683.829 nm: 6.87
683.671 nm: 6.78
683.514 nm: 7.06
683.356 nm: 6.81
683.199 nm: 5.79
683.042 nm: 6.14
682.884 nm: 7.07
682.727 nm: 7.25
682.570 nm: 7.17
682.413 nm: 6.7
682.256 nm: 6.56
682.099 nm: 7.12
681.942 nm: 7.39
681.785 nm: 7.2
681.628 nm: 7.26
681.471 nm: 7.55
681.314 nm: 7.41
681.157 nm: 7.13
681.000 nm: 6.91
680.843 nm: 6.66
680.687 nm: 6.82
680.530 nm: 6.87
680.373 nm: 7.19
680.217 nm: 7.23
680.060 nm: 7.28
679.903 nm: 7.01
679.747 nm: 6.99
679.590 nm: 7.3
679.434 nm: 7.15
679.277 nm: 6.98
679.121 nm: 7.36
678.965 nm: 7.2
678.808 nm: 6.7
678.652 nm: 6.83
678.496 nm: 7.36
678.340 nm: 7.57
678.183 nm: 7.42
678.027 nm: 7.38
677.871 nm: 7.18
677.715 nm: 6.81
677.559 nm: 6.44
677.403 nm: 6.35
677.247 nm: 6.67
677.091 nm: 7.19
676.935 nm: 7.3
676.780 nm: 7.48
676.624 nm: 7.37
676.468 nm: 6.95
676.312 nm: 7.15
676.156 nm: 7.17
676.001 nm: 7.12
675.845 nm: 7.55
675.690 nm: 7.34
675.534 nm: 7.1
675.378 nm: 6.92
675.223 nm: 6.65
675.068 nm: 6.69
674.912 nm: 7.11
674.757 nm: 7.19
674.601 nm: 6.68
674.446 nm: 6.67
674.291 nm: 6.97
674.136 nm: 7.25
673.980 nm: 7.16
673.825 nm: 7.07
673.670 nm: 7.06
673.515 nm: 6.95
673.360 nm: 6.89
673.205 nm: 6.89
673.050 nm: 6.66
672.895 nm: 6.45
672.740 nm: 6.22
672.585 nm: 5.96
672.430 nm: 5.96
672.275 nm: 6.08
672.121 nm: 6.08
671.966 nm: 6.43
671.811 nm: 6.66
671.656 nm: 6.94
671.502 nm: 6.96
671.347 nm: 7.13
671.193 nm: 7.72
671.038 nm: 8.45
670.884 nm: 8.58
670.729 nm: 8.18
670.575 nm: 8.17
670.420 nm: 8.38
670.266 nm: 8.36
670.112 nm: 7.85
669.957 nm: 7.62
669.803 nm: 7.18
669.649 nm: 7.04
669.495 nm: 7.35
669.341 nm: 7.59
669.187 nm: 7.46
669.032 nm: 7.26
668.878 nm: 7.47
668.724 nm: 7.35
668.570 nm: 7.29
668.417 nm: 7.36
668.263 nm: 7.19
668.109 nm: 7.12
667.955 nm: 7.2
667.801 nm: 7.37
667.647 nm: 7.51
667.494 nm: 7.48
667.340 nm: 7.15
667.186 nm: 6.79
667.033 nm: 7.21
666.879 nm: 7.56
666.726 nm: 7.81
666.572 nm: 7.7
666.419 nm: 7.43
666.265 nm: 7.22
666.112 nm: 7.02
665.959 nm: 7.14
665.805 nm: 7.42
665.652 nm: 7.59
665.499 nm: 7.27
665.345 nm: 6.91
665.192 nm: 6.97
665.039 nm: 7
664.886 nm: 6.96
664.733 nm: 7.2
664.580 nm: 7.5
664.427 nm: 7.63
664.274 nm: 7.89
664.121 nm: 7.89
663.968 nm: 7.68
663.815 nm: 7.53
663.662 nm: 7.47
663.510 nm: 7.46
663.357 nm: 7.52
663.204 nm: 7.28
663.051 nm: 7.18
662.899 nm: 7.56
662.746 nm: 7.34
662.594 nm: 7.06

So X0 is 27.6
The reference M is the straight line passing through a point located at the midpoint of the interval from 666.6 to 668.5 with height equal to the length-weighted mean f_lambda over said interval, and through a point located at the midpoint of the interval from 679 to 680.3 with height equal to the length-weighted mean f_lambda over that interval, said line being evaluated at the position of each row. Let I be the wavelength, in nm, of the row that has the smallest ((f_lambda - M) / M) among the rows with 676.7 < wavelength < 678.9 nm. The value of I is 677.403 nm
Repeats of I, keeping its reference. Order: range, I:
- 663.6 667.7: 667.186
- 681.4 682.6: 682.256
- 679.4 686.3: 683.199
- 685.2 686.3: 685.563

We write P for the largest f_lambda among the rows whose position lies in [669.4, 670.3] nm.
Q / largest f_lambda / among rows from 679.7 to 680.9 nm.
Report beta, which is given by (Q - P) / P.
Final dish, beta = -0.13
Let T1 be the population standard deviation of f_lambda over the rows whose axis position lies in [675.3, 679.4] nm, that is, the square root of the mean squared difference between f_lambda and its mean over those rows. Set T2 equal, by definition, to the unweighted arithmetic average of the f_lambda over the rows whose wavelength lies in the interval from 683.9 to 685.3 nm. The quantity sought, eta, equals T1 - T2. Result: -6.79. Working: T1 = 0.32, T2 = 7.11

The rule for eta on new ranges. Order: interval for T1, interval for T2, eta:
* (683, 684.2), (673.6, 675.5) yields -6.53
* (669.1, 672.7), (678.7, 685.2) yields -6.20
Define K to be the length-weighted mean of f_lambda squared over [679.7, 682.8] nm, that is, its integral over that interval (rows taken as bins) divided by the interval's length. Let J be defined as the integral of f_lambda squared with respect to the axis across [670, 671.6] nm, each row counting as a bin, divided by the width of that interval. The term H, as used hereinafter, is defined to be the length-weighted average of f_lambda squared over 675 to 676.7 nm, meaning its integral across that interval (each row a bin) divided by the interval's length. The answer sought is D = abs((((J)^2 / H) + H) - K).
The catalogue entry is 80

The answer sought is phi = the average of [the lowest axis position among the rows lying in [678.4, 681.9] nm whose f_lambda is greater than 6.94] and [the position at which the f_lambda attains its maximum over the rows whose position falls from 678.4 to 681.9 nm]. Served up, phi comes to 679.98 nm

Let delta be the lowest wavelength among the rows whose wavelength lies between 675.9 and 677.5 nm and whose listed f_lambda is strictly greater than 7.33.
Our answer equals 676.624 nm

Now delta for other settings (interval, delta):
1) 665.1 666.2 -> 665.652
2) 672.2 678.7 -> 675.690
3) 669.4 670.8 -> 669.495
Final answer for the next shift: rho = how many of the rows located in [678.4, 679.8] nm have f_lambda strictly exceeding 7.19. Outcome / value 4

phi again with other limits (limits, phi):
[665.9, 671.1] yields 668.42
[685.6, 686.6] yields 686.35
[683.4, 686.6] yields 684.22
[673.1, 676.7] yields 674.68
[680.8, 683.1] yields 681.31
